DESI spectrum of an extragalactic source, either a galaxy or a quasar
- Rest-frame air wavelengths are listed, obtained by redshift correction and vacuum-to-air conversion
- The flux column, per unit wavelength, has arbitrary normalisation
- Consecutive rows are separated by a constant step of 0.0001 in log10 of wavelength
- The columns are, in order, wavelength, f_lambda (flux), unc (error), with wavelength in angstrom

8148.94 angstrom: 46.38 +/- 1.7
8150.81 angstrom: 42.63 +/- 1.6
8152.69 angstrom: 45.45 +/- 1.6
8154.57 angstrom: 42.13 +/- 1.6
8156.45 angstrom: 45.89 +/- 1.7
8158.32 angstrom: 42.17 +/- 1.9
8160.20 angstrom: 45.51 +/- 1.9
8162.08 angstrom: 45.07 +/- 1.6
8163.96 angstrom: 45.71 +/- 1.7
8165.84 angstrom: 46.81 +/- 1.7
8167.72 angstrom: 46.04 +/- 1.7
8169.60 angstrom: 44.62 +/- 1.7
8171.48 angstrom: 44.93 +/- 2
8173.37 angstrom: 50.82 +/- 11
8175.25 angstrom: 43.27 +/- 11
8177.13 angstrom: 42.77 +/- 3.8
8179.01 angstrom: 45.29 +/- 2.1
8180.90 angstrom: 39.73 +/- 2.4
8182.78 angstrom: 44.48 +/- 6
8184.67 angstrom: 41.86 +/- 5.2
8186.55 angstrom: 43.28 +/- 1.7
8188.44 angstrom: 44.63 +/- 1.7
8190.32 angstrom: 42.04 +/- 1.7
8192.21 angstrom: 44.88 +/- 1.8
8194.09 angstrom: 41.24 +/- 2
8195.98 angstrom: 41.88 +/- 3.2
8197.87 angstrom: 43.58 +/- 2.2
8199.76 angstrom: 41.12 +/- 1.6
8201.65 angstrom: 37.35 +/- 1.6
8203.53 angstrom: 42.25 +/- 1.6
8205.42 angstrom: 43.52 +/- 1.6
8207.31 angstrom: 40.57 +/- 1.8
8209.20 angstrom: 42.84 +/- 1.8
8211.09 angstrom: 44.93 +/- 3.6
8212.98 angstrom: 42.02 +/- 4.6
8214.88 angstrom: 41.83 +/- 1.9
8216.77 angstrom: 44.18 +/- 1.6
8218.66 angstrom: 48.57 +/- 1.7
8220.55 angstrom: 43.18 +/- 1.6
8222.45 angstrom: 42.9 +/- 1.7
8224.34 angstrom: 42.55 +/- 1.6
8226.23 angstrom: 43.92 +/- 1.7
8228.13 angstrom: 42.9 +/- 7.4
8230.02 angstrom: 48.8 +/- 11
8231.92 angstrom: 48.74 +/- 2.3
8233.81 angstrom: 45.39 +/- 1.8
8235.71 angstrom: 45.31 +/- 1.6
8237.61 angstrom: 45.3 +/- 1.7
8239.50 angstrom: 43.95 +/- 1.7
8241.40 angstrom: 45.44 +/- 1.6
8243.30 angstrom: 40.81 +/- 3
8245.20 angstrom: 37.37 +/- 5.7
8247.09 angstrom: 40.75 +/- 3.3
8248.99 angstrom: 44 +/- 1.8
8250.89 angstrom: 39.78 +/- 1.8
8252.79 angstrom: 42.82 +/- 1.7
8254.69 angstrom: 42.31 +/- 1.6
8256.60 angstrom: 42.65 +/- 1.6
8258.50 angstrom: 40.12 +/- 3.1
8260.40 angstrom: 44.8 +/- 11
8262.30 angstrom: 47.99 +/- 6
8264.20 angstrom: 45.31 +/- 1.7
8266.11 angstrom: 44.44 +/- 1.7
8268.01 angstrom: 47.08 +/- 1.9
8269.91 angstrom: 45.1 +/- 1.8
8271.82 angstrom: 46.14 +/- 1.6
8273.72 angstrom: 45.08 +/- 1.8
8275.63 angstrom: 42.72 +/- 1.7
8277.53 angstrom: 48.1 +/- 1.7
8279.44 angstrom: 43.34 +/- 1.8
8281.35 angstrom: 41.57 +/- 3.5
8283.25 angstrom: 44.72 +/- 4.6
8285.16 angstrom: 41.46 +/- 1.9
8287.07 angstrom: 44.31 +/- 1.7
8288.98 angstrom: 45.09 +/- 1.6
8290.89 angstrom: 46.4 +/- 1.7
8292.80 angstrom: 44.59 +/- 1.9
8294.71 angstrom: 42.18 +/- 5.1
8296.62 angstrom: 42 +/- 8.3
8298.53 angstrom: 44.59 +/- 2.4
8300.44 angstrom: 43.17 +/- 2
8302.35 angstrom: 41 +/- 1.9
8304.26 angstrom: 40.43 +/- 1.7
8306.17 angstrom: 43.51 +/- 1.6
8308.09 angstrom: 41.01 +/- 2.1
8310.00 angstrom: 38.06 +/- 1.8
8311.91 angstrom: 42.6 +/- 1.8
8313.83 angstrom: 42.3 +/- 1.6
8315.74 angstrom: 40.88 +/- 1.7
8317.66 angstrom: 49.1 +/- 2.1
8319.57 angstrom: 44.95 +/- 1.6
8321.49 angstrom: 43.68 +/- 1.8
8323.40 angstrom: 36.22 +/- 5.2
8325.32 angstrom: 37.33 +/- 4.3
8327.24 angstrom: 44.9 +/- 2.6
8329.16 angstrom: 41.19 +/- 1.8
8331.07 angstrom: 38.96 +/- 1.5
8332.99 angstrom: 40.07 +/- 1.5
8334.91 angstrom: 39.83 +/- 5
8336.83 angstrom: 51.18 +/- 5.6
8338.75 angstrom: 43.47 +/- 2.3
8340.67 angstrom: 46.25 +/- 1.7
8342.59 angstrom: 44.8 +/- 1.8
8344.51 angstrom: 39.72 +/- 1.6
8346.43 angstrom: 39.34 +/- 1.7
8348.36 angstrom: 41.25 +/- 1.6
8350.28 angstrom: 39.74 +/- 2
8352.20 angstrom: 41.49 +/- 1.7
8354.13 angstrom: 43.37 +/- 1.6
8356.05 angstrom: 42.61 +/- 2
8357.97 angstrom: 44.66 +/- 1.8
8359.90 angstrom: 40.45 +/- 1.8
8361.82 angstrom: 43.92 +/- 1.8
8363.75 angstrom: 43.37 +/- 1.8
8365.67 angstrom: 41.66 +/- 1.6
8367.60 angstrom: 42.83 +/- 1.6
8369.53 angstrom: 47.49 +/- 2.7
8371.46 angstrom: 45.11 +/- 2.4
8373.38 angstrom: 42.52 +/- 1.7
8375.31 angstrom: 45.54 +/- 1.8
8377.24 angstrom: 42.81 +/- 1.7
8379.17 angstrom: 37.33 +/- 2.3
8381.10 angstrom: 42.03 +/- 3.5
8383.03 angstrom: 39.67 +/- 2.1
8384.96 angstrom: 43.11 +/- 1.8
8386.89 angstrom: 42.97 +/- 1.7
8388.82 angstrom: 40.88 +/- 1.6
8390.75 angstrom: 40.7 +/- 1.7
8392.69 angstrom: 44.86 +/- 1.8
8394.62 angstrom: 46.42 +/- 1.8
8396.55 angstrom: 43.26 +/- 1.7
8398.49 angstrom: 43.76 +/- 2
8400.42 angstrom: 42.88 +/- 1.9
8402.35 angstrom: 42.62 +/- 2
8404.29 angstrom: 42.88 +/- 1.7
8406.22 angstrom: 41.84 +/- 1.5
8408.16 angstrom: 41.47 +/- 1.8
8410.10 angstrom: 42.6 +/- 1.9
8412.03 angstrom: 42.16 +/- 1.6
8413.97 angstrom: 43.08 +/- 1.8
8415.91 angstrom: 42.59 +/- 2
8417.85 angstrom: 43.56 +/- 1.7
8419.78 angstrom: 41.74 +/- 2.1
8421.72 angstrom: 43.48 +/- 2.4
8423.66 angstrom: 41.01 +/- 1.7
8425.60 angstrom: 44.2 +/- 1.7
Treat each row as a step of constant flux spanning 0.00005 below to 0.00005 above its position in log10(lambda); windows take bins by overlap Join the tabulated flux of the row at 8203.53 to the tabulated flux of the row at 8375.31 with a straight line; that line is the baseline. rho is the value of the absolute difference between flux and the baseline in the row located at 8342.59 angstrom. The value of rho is 0.1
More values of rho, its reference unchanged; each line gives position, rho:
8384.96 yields 2.6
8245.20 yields 5.7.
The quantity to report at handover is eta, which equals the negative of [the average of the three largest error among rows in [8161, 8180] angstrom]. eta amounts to -8.6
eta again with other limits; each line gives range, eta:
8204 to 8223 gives -3.4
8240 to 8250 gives -4.0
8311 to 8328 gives -4.0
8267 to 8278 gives -1.8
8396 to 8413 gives -2.0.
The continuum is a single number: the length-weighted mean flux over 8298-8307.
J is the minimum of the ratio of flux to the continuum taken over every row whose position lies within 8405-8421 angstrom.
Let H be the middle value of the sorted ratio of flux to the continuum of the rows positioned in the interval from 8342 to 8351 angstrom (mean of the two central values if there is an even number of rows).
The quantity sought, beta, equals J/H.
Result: 1.04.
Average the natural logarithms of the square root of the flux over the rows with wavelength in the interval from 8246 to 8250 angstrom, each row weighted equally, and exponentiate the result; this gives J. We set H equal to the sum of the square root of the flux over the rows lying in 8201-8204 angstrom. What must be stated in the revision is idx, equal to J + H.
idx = 19.1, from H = 12.6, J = 6.5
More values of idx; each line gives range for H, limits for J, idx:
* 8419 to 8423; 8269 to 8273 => 19.8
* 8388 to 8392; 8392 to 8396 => 19.5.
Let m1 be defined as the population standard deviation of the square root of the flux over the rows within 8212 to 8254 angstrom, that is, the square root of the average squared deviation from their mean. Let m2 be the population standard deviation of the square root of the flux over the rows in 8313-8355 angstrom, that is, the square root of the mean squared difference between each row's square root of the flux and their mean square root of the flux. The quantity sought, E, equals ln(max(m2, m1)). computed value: -1.31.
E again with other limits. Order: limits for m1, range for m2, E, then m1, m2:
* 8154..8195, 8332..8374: -1.55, 0.17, 0.213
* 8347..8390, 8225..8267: -1.54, 0.17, 0.214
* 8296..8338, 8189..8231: -1.34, 0.26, 0.180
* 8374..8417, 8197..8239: -1.61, 0.14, 0.200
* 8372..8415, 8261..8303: -1.90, 0.14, 0.150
